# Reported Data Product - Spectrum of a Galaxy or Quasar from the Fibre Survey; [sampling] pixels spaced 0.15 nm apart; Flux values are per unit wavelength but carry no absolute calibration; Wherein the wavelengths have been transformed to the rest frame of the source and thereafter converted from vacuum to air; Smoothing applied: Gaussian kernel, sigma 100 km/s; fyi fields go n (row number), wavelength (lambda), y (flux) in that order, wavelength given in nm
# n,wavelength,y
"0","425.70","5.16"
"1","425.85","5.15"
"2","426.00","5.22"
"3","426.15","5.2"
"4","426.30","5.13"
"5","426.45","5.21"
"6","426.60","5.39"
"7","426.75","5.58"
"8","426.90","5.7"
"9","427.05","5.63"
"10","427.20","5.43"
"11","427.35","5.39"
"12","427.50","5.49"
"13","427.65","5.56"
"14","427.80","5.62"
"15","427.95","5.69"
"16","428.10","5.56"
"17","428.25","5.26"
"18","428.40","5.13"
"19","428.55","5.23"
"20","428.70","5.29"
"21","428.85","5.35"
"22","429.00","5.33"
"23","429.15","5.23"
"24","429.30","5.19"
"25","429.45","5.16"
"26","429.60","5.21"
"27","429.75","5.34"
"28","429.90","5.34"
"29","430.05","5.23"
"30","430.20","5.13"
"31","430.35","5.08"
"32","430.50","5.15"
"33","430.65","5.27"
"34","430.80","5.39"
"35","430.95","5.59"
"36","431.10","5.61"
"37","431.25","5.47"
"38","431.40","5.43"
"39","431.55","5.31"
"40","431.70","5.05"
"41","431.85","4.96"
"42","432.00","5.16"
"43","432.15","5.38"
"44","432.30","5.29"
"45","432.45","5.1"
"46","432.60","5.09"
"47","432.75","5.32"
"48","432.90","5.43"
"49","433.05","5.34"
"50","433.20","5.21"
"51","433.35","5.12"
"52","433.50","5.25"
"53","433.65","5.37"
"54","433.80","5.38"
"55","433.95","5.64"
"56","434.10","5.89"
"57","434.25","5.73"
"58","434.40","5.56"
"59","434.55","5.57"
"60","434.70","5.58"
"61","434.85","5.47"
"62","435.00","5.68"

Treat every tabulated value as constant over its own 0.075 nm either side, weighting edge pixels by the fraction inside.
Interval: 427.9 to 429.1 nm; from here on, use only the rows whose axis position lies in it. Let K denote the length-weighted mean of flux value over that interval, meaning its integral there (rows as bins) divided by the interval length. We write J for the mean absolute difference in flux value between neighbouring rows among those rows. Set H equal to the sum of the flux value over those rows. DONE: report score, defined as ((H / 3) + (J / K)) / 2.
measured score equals 7.15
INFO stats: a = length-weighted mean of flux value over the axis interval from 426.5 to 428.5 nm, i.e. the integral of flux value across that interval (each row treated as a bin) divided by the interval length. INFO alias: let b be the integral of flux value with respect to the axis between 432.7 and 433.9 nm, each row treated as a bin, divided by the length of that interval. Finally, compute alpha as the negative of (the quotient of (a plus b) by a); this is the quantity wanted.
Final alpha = -1.97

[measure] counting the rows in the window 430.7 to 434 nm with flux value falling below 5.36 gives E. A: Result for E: 12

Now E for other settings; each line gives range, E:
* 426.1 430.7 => 20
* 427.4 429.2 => 7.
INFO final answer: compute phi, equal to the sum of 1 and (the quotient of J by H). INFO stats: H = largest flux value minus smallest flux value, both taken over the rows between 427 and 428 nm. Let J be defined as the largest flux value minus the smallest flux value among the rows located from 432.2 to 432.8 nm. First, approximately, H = 0.30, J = 0.23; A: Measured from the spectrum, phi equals 1.77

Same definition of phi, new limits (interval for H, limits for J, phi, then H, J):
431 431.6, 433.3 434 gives 2.73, 0.30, 0.52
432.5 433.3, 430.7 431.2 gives 1.65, 0.34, 0.22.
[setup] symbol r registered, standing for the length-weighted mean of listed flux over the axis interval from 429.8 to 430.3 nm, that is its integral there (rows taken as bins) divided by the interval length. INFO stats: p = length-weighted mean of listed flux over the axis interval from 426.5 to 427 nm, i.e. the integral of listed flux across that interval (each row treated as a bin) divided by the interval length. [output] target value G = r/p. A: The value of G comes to 0.94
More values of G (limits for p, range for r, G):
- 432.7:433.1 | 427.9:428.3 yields 1.03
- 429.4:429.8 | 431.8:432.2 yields 0.99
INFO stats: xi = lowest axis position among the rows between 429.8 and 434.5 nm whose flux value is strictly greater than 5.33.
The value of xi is 429.90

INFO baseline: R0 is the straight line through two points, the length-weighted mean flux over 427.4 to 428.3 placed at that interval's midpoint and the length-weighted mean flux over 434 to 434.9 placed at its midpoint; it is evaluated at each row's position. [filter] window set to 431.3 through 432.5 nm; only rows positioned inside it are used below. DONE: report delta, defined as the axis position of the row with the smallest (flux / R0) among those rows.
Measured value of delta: 431.85 nm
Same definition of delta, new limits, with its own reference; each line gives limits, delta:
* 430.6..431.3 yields 430.65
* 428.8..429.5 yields 429.45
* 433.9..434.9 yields 434.85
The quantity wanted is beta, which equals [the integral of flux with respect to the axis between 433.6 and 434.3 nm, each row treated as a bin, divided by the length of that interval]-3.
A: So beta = 2.61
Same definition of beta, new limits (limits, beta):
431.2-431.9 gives 2.25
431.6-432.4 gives 2.17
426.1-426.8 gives 2.30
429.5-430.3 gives 2.24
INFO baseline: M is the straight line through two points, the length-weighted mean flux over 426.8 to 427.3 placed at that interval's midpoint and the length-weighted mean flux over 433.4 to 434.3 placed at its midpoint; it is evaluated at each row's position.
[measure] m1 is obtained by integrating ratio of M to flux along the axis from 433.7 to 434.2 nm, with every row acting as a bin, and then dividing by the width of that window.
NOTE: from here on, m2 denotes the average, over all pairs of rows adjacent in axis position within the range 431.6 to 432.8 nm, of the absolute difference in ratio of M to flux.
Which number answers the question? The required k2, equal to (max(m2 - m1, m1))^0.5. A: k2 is 0.992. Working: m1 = 0.98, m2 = 0.030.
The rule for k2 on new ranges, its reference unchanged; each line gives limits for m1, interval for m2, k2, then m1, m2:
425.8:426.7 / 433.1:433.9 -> 1.033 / 1.07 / 0.018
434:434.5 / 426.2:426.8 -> 0.983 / 0.97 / 0.029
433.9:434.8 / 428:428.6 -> 0.988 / 0.98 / 0.035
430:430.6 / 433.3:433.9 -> 1.038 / 1.08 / 0.018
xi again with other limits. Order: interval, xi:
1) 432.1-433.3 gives 432.15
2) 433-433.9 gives 433.05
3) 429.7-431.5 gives 429.75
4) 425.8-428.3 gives 426.60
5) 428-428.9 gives 428.10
